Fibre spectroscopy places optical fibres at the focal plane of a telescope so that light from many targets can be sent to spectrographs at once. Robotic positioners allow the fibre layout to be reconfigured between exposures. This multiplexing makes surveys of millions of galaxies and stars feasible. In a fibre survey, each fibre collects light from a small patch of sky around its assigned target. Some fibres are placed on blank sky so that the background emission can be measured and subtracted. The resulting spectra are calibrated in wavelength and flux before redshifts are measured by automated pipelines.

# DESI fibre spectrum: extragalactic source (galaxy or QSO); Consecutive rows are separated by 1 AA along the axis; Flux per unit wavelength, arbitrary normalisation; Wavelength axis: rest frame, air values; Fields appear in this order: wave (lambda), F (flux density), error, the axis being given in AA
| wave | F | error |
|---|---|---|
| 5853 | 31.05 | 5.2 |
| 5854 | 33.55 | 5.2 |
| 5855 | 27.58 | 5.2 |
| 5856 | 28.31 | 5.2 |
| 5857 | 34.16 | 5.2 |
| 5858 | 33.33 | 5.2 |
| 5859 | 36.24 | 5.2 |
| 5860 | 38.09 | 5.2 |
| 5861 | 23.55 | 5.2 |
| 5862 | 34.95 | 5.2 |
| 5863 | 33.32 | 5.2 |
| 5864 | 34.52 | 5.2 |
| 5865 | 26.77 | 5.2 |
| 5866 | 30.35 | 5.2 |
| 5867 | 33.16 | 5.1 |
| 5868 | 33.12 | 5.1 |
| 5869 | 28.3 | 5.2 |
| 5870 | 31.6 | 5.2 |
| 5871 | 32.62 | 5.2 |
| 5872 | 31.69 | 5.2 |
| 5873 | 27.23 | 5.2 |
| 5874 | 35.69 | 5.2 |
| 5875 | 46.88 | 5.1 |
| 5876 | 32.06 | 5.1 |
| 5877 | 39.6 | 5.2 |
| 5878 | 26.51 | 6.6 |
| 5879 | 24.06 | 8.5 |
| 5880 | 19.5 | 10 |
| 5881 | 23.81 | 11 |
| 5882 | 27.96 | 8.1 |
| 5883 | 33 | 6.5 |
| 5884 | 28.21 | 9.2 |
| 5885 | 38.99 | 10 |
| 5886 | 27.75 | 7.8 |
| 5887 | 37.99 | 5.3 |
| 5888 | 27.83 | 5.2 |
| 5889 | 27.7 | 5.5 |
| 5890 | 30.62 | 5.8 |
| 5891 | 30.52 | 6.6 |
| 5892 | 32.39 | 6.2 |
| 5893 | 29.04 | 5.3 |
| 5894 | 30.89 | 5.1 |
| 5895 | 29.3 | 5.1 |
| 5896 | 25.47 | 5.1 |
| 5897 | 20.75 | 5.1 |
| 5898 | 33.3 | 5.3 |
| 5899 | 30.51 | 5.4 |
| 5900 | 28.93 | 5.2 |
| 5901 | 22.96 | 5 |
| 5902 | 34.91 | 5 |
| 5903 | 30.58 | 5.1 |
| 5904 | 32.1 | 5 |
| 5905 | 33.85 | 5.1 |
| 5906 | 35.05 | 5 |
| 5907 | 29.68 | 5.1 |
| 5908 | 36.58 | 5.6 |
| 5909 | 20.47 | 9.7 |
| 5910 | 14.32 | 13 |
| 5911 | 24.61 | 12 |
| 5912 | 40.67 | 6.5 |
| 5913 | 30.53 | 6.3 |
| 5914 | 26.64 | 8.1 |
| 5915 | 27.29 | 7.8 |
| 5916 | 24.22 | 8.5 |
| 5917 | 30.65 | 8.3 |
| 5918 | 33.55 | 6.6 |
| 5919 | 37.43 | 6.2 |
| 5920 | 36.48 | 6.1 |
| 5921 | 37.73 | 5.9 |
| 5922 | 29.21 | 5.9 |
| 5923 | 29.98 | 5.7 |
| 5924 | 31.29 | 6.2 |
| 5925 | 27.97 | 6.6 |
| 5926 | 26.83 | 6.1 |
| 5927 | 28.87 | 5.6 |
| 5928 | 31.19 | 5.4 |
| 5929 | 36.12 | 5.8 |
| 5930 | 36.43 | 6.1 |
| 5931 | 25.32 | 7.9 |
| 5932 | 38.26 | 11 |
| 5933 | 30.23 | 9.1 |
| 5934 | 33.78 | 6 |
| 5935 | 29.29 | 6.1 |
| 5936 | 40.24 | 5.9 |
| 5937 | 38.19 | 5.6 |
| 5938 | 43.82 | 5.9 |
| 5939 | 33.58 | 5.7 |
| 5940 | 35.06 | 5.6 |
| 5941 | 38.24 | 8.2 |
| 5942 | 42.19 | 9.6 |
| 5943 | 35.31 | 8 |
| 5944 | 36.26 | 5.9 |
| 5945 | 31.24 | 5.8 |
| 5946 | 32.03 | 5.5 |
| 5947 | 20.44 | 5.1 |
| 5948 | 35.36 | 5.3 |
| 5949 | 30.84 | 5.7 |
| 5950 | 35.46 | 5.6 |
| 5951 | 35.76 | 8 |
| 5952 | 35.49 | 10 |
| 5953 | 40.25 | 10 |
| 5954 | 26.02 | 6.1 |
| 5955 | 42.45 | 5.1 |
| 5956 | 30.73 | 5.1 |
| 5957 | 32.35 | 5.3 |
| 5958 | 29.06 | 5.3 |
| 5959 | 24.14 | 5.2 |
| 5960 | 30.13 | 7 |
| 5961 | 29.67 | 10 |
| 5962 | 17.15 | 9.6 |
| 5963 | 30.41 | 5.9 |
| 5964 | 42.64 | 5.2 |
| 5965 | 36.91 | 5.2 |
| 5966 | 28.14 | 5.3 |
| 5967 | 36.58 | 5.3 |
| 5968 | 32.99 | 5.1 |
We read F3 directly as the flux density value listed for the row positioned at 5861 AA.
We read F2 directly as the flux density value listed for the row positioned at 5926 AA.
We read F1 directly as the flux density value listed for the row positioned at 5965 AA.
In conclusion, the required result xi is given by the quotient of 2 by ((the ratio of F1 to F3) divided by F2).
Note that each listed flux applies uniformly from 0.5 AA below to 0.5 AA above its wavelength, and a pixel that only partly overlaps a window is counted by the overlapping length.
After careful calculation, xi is 34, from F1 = 36.91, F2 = 26.83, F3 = 23.55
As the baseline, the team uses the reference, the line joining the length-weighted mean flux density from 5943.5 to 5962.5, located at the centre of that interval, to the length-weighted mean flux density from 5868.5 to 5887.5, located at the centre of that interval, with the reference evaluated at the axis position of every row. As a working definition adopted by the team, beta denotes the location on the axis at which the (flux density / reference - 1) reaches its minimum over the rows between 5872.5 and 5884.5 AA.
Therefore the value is 5880 AA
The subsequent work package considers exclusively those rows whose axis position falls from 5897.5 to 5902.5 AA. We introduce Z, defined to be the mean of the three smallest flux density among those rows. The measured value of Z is 27.5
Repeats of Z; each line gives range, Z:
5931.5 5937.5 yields 31.1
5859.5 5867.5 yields 26.9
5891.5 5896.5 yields 27.9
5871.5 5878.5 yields 28.5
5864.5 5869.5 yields 28.5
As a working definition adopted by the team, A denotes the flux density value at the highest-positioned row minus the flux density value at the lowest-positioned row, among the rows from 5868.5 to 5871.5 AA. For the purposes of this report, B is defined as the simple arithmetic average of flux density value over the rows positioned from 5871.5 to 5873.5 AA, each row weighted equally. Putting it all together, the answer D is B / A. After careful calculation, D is 7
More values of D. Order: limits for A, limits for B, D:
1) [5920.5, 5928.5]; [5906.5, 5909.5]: -4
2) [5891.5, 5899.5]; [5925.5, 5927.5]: -15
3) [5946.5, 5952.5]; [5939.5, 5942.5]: 3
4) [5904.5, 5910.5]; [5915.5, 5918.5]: -2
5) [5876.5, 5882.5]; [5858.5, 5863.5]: -3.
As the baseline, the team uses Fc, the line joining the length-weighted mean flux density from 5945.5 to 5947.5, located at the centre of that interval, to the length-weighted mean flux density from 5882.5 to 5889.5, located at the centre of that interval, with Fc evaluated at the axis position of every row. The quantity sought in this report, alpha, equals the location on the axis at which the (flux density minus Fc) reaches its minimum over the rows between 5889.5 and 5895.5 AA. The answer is 5893 AA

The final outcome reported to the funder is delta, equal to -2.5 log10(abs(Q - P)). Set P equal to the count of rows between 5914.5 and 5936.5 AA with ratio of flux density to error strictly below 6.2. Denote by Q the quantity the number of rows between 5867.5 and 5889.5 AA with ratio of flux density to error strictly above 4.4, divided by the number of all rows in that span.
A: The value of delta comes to -3.16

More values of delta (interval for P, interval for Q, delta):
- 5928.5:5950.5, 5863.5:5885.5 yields -2.89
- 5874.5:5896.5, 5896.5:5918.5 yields -3.10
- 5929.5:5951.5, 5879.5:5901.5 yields -2.96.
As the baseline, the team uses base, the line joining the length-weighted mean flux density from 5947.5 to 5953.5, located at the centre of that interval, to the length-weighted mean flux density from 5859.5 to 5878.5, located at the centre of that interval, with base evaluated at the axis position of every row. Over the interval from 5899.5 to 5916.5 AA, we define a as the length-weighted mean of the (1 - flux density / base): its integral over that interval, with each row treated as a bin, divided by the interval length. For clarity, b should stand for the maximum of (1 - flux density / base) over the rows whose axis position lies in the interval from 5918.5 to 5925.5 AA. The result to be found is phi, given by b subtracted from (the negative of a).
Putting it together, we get -0.3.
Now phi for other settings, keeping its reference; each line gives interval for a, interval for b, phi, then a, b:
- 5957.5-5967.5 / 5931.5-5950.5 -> -0.6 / 0.15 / 0.42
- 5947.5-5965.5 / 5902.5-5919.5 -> -0.7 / 0.09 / 0.58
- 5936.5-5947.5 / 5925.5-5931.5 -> -0.3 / 0.00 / 0.27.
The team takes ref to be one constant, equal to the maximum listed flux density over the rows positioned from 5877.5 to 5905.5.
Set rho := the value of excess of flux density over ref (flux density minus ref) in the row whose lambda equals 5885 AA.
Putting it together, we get 0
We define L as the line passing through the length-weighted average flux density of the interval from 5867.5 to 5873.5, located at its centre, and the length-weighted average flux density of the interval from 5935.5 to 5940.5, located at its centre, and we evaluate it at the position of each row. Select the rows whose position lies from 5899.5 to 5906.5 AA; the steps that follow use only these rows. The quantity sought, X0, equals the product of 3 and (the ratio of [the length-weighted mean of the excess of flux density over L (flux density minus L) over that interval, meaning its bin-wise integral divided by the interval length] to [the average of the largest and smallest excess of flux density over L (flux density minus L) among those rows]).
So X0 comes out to 1.8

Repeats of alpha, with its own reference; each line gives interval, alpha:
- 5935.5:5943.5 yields 5939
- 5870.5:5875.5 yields 5873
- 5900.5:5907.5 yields 5901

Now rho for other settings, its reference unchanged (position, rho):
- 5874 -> -3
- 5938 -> 5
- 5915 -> -12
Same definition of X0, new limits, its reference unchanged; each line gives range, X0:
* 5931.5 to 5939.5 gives 4.1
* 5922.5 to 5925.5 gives 2.9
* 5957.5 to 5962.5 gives 2.6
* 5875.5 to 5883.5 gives 4.9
